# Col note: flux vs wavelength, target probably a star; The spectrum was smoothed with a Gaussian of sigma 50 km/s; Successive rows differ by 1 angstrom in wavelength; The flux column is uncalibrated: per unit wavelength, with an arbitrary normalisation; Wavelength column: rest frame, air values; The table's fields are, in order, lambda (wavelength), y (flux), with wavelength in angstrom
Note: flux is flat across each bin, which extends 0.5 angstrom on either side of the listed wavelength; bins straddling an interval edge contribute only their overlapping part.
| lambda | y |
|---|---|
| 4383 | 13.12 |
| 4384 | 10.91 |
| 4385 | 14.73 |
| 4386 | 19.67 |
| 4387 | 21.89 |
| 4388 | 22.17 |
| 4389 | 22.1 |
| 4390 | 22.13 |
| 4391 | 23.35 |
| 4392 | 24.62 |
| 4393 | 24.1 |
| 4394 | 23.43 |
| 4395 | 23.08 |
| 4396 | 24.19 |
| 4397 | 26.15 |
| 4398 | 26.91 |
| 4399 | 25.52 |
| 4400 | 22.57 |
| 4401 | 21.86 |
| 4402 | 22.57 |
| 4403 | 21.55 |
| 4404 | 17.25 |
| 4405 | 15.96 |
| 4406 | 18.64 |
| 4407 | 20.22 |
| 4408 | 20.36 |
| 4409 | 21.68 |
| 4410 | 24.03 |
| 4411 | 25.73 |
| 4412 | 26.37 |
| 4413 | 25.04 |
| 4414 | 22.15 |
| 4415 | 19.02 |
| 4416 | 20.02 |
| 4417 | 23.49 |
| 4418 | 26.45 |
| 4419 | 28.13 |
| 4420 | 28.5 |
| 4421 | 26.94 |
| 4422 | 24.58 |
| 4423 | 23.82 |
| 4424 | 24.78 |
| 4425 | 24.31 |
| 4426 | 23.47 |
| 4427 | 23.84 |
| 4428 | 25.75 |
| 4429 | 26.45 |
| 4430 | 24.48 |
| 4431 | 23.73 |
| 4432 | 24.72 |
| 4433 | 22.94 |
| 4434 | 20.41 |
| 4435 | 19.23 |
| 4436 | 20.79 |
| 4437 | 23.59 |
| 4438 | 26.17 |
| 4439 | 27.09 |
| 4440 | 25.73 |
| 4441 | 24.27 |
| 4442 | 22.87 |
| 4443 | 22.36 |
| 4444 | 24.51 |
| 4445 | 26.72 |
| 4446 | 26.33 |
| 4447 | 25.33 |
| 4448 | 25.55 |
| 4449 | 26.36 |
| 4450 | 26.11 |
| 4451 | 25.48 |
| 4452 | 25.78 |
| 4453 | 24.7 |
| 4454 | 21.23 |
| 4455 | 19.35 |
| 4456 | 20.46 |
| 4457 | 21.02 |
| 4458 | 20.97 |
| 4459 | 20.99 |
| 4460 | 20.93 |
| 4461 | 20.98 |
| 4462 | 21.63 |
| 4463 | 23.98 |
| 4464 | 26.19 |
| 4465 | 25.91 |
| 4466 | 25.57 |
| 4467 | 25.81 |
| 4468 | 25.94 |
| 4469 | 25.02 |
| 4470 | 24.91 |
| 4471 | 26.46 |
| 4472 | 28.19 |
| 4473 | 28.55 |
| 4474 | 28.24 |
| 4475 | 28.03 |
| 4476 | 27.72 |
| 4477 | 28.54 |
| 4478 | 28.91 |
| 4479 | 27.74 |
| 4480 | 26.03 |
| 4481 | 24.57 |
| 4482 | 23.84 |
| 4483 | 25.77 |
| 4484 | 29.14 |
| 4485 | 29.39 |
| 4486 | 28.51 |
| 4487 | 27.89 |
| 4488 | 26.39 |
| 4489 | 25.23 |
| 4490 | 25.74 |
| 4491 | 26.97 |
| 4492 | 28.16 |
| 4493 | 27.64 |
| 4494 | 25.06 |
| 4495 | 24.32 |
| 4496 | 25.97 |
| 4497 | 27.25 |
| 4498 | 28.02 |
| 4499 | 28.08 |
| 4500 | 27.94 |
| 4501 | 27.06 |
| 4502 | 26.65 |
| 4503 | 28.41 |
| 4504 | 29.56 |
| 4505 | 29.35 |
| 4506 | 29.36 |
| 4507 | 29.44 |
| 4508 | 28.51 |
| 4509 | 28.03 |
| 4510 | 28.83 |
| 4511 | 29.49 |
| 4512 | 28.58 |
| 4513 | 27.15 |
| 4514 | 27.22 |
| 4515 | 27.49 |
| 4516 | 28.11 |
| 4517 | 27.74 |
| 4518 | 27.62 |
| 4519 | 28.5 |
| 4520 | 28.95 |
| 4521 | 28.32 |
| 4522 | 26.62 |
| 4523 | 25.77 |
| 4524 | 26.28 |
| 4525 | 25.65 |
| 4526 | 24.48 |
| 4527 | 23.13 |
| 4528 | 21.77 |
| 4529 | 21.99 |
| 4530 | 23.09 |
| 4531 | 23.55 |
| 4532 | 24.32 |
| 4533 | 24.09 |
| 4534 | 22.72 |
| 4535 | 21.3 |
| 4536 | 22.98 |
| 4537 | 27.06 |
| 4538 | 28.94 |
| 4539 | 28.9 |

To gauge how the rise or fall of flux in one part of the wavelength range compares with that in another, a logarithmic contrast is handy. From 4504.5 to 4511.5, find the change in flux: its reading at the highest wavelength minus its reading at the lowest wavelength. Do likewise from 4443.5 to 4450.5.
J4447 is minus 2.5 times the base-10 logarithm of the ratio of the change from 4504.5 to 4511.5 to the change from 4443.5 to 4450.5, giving 2.6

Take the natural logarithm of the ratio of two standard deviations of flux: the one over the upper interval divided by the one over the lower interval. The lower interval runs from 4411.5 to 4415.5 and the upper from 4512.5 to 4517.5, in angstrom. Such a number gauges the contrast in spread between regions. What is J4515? -2.1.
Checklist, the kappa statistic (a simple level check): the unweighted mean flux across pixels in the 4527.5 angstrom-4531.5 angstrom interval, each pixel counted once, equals 23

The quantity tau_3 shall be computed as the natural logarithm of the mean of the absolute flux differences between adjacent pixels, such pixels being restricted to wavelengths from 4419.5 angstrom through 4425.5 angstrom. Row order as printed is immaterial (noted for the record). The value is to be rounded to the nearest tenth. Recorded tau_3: 0.2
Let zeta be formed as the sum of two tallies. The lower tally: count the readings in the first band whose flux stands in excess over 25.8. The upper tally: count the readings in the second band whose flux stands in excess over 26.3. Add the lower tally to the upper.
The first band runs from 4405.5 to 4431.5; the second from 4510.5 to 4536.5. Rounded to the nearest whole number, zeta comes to 18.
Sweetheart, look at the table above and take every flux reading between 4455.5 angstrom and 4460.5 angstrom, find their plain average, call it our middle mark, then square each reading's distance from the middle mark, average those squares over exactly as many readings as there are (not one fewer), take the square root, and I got 0.2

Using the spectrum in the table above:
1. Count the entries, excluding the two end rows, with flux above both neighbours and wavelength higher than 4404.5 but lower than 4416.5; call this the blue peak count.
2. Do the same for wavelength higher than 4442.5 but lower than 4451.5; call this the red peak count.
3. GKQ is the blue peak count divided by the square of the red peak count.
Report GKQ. 0.25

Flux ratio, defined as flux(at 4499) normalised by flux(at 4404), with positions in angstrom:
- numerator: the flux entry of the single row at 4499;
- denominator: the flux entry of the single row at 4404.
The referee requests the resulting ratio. 1.63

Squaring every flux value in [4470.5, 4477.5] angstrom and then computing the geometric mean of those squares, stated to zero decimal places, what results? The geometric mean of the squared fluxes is 781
